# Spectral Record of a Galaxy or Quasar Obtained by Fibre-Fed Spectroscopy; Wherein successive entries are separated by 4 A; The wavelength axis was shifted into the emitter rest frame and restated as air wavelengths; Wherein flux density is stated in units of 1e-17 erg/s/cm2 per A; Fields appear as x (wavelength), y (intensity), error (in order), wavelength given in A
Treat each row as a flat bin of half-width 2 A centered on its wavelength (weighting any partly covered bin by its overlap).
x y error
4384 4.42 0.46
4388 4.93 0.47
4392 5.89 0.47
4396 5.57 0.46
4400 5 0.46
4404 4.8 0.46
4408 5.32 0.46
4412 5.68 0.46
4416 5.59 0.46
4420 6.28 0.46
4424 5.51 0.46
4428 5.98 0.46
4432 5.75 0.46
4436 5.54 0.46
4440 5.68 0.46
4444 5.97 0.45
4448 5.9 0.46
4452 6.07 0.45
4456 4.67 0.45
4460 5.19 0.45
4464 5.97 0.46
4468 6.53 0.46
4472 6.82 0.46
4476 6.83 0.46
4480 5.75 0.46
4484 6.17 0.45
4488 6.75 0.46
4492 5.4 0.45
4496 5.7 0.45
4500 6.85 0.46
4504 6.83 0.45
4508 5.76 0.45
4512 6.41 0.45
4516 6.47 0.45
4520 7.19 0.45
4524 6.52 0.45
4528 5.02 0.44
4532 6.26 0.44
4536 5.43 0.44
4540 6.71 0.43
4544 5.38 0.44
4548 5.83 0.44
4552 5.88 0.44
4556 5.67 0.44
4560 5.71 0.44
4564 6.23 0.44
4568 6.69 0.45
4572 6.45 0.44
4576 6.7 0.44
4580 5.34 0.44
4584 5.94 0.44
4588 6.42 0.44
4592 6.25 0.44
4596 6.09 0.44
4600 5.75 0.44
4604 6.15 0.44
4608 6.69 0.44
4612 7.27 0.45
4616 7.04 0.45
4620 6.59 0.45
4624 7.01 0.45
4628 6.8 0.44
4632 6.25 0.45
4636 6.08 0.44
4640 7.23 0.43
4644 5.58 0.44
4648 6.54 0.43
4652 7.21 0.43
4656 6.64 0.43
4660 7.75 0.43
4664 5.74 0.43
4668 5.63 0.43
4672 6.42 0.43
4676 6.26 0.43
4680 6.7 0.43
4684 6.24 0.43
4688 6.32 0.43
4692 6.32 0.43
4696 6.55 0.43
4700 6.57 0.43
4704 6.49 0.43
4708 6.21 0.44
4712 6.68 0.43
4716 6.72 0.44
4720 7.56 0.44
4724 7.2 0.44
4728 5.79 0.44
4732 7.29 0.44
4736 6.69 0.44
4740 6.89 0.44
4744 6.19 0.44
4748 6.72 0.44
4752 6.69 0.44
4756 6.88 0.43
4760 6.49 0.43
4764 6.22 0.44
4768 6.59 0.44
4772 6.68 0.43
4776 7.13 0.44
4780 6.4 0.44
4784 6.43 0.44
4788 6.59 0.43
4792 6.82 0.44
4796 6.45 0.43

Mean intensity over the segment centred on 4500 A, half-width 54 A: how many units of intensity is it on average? 6.08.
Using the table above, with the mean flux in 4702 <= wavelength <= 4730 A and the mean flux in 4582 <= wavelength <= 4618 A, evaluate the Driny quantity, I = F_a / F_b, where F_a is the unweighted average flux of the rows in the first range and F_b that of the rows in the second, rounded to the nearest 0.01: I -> 1.04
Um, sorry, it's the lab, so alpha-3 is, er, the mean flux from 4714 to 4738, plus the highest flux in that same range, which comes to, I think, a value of 14.4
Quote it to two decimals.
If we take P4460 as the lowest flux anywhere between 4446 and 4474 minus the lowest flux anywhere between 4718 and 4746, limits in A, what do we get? -1.12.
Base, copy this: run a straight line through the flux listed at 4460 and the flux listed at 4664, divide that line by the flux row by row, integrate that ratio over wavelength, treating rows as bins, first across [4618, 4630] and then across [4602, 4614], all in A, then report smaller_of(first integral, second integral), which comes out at 9.95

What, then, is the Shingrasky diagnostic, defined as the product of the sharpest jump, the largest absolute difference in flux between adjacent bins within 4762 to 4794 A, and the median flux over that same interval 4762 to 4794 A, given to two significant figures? 4.8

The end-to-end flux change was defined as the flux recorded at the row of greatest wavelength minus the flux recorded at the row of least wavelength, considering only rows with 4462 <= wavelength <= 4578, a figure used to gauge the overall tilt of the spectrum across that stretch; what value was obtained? 0.73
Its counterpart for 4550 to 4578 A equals 0.82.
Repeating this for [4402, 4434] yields 0.95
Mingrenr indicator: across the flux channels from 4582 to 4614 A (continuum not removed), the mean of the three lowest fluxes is 5.9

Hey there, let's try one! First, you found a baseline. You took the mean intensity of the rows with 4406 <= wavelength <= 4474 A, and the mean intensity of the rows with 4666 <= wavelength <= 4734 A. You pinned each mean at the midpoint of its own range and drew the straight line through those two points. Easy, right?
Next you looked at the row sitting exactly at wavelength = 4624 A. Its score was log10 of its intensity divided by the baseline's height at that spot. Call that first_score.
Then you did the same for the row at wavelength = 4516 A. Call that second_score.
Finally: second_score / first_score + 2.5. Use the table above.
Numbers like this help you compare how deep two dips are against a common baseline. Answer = 3.2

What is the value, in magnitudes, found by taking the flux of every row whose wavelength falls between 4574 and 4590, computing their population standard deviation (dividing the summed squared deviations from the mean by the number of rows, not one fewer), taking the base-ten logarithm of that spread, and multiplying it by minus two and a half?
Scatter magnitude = 0.7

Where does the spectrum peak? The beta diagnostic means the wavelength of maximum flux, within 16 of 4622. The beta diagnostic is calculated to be 4612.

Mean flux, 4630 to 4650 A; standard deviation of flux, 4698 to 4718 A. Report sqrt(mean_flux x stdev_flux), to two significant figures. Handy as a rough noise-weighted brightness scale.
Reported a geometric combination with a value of 1.1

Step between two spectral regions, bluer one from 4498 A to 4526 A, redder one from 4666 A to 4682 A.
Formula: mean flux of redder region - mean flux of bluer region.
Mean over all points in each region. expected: -0.3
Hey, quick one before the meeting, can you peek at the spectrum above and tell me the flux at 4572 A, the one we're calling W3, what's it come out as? 6.45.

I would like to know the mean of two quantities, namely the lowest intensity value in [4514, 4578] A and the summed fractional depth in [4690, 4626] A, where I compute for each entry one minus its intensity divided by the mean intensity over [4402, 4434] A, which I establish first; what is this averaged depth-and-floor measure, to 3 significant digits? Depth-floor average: 1.30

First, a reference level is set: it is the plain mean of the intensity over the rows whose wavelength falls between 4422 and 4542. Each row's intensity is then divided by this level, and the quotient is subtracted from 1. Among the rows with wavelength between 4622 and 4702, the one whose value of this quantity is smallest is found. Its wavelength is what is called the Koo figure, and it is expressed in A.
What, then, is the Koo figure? 4660 A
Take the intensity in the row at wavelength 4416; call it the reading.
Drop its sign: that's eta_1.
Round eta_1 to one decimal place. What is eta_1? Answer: 5.6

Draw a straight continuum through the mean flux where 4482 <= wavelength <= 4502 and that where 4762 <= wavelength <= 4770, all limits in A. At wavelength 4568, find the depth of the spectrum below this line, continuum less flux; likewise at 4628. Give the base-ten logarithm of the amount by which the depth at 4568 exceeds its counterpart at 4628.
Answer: -1.2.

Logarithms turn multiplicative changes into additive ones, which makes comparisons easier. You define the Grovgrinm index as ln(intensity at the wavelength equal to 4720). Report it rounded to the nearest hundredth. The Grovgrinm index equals 2.02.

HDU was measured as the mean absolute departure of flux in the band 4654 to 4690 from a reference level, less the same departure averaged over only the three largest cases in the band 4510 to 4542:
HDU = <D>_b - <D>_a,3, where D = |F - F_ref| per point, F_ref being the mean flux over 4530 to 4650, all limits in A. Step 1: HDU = -0.6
